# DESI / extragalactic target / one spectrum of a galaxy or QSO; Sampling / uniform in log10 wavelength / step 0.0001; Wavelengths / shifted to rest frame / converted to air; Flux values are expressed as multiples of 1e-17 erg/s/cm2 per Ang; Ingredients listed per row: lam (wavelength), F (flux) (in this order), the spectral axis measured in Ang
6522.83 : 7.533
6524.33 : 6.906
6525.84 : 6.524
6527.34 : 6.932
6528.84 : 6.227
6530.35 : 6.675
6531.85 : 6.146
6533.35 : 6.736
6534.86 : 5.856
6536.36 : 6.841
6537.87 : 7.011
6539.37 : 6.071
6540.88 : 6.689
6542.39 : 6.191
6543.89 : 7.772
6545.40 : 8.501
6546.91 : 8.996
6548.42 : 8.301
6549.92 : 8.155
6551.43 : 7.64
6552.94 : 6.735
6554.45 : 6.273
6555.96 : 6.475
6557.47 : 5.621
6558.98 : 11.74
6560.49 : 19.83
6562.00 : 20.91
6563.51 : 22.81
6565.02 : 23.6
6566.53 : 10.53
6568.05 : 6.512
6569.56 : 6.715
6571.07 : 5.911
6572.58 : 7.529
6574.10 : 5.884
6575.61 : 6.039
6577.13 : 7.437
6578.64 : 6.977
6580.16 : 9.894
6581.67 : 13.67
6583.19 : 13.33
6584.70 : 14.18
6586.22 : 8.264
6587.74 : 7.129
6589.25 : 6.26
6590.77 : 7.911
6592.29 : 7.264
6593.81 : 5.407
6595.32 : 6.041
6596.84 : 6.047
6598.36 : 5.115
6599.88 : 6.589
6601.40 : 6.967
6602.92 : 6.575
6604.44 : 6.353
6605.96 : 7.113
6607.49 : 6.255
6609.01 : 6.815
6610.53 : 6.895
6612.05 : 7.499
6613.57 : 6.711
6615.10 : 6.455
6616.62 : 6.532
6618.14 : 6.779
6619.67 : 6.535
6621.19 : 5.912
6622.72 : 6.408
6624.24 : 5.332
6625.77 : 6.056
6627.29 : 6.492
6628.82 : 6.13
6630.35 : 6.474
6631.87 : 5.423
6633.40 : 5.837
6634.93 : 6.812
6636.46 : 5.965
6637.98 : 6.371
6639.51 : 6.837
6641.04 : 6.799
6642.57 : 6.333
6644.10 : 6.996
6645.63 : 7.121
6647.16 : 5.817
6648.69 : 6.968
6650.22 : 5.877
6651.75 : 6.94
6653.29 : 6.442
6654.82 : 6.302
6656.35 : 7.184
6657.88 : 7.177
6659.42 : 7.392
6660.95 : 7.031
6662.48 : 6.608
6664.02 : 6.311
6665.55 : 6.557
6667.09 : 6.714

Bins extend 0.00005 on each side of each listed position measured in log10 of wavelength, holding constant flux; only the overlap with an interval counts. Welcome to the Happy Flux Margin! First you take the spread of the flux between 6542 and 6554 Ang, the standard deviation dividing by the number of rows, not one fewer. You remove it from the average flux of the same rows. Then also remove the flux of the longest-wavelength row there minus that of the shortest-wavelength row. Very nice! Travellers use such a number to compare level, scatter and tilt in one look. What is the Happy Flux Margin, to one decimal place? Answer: 6.4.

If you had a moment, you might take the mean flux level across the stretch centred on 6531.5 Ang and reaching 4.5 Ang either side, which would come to 6.4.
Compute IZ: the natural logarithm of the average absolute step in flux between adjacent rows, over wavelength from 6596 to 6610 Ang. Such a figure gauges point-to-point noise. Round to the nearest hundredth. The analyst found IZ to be -0.36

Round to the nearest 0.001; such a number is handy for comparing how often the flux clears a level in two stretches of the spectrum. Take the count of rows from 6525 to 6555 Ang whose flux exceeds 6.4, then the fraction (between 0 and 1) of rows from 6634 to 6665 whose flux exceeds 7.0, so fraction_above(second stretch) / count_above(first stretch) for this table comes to 0.018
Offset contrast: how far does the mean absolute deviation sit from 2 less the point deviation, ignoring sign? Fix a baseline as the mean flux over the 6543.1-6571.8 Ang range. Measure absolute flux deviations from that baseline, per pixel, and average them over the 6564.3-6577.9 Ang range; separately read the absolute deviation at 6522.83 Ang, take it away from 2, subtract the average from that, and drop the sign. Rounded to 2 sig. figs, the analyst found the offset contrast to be 5.8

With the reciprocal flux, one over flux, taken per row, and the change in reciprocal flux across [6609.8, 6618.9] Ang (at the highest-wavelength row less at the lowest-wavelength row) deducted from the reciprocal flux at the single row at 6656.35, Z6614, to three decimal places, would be 0.137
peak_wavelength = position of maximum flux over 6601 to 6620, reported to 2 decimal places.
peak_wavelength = 6612.05 Ang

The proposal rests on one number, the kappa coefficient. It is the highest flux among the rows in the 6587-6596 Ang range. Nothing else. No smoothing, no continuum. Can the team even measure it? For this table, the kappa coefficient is 7.911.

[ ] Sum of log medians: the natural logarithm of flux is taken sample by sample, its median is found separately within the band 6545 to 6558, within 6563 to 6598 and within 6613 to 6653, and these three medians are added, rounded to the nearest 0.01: 5.88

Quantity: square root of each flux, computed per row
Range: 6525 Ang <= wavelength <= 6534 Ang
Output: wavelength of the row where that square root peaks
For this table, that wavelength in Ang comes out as 6527.34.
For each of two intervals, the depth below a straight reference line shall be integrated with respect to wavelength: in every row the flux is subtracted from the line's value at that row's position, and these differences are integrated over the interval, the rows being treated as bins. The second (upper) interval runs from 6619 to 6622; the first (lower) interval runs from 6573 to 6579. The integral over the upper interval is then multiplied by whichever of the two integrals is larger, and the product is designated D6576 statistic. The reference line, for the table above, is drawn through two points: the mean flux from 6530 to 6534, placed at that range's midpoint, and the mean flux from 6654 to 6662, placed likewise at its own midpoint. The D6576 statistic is 4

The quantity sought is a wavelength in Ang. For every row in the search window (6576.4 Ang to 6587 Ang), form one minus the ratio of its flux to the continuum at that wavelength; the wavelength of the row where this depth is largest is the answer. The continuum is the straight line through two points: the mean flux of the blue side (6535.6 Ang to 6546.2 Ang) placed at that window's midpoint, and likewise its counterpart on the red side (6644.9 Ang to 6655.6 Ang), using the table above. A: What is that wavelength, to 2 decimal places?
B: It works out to 6578.64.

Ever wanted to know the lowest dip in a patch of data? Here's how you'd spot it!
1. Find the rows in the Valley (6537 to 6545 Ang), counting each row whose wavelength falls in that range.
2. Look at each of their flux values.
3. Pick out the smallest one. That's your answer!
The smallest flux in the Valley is 6.071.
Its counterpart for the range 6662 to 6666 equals 6.311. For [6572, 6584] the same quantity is 5.884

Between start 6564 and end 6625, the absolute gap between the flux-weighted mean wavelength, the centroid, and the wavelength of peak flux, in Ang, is 26.4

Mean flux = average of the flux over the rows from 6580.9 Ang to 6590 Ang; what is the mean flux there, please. 10.5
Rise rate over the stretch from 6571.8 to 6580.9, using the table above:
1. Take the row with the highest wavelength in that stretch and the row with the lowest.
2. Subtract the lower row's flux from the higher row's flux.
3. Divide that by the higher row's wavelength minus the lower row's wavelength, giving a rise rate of 0.31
